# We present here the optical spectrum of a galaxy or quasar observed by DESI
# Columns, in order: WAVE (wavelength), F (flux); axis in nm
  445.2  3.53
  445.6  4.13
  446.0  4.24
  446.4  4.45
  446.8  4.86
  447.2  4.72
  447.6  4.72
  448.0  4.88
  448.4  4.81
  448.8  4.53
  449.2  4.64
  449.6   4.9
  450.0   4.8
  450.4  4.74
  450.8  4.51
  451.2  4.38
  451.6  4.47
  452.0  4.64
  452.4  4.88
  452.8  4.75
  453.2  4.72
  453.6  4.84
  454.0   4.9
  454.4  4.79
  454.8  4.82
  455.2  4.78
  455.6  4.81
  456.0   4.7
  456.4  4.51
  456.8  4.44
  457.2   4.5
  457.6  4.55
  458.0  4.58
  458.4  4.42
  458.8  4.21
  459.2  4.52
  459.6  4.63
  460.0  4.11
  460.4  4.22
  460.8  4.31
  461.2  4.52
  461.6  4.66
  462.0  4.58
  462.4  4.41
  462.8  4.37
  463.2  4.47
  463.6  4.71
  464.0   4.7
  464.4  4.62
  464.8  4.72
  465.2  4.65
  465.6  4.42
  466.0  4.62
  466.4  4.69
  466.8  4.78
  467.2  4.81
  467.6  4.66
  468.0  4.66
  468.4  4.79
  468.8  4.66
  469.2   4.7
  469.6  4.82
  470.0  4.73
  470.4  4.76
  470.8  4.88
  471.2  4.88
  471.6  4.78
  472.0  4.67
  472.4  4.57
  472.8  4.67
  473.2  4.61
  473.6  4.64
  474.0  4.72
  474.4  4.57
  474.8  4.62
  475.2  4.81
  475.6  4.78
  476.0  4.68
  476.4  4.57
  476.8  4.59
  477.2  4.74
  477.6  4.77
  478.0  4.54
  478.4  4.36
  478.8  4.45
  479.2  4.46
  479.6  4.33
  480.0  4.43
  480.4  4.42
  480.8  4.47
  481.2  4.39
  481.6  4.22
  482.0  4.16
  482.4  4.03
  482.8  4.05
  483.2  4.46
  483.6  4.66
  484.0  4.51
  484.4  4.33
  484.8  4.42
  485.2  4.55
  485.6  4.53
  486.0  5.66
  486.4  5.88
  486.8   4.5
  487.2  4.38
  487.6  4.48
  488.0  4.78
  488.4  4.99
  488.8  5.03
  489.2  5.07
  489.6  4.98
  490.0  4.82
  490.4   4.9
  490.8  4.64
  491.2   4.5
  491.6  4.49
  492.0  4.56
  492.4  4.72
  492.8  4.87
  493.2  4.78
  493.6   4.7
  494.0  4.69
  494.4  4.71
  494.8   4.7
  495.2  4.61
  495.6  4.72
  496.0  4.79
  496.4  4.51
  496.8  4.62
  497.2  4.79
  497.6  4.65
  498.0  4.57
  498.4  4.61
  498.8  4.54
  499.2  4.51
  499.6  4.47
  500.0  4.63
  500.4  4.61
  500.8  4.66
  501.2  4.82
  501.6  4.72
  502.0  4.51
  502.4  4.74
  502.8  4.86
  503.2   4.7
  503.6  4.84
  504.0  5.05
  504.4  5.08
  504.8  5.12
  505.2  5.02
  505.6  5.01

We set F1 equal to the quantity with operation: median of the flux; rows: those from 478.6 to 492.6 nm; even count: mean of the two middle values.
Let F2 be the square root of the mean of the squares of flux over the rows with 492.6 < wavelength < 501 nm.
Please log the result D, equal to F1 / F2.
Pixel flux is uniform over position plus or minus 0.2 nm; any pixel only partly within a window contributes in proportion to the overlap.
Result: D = 0.97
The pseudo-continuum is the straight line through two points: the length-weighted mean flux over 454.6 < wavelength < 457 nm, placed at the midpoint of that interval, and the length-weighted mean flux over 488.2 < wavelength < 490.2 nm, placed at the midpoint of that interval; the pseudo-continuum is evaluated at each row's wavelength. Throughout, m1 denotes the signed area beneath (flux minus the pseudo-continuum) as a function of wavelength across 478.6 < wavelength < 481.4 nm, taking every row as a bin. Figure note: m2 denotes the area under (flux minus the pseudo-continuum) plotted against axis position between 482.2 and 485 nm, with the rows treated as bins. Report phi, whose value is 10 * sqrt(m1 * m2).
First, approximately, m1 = -1.33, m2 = -1.61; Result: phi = 14.6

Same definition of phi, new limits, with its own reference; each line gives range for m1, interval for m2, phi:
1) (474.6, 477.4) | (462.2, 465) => 4.9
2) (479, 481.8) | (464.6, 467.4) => 6.3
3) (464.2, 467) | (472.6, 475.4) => 4.1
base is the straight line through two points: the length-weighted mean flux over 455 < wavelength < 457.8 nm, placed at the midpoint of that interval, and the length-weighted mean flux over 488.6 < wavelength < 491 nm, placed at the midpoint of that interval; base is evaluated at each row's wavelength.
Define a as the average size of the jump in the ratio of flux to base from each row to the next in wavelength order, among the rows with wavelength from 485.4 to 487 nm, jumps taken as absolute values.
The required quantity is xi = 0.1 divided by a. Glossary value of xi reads 0.5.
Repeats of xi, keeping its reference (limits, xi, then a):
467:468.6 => 5.0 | 0.020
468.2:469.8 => 4.9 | 0.020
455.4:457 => 3.6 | 0.028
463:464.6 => 4.2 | 0.024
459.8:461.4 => 3.5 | 0.029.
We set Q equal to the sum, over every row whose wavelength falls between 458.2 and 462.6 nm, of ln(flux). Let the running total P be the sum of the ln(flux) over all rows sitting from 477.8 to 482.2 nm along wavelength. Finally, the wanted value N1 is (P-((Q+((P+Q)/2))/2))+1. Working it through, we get 0.9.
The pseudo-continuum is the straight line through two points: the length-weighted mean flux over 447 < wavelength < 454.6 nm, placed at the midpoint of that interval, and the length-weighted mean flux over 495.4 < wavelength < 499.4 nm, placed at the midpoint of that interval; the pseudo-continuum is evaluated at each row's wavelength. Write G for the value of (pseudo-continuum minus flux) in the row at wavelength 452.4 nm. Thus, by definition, -0.17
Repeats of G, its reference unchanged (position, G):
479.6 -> 0.33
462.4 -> 0.29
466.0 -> 0.07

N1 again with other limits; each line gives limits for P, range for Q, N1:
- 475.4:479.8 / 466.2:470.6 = 0.7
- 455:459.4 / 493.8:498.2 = 0.8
